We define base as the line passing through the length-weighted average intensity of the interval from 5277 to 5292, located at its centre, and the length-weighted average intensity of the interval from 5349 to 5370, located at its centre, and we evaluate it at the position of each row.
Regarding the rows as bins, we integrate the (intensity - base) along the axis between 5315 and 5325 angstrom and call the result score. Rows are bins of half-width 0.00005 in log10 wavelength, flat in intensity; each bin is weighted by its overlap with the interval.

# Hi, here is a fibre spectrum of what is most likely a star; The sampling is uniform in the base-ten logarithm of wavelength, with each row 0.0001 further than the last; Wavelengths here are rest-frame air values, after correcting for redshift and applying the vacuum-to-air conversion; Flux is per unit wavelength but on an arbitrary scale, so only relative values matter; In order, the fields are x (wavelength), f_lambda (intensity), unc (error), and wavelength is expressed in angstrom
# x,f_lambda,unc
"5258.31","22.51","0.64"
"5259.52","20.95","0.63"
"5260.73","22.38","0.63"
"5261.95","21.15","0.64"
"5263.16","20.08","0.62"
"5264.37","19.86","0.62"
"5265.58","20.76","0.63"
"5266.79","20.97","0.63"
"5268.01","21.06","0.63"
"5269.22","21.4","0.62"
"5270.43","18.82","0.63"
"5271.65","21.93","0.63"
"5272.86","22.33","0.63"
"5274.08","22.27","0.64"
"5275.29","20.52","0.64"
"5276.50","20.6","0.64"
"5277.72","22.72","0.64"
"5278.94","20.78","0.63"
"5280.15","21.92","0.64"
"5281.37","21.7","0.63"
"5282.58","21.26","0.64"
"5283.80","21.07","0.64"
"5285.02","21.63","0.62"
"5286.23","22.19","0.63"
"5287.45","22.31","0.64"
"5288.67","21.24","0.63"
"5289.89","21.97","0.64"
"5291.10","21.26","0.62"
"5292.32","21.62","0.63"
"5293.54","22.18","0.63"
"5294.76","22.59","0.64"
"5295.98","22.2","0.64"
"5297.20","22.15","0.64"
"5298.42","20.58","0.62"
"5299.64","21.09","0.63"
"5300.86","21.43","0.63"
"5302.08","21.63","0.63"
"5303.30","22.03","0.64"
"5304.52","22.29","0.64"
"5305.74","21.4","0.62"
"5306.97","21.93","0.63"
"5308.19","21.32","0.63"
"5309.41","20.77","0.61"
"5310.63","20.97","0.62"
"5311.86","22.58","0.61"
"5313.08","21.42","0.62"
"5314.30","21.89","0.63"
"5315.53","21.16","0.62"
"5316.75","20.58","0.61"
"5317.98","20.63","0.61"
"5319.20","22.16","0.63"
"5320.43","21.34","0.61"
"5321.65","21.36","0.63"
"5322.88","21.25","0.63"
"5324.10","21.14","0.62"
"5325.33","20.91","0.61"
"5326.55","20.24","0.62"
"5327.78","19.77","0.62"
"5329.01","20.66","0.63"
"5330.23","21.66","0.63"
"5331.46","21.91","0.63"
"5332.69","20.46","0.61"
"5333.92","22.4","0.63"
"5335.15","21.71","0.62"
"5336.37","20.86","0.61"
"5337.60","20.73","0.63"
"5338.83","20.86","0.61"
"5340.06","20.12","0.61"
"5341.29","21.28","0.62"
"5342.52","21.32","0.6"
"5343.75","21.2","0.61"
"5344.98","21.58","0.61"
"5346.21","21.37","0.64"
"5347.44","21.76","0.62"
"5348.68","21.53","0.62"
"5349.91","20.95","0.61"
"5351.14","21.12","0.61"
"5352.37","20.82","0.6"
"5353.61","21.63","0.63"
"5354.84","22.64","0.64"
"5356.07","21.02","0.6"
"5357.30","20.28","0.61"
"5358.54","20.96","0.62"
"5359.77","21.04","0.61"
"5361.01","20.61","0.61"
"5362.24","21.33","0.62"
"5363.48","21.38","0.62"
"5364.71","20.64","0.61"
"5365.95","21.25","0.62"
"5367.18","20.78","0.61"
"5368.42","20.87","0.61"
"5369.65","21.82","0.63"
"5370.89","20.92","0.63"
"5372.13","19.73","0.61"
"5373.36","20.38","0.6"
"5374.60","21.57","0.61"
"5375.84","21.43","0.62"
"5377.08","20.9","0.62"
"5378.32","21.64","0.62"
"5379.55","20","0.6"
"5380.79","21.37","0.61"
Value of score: -2.1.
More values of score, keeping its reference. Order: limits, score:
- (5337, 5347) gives -1.8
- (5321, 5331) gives -4.8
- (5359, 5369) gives -1.1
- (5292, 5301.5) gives 1.5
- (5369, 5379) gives 0.1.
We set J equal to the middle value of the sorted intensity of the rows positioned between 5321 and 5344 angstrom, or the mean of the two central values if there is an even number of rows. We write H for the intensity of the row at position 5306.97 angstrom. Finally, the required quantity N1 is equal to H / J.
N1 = 1.04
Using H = 21.93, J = 21.1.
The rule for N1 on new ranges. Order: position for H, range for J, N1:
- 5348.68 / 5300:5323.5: 1.01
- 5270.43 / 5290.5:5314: 0.87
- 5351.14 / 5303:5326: 0.99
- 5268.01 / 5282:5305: 0.97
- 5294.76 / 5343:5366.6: 1.07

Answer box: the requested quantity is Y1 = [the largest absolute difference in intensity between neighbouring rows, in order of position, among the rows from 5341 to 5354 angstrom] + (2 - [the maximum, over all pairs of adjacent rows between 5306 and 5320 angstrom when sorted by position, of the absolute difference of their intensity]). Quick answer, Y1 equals 1.2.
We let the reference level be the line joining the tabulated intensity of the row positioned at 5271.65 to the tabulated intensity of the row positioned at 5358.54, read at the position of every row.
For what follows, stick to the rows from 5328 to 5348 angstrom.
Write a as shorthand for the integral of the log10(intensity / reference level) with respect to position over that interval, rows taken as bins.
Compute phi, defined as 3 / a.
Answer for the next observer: 519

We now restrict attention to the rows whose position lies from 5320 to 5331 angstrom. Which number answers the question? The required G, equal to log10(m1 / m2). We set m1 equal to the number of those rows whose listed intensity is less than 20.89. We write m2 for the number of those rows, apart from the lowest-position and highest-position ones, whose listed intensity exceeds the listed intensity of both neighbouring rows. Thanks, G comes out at 0.48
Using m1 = 3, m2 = 1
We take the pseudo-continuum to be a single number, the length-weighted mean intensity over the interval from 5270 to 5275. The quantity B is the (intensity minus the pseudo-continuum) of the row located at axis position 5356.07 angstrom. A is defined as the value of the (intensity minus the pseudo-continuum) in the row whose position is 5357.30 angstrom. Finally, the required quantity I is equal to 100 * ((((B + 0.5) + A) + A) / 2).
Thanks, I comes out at -100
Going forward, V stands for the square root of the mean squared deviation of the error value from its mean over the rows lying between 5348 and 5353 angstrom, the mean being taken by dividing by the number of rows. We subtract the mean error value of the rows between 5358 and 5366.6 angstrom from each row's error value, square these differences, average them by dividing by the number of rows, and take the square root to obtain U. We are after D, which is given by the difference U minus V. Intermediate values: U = 0.0049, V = 0.0071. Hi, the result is -0.0021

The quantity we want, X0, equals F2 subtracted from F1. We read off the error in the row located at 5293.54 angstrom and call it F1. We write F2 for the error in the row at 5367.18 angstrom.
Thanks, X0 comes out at 0.020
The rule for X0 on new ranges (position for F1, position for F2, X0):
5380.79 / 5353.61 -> -0.020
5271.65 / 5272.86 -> 0.000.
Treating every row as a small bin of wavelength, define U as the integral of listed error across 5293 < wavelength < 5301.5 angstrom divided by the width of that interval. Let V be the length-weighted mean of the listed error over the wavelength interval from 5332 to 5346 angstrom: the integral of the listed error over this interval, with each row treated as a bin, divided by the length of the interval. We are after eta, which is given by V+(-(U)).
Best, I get -0.017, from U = 0.633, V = 0.615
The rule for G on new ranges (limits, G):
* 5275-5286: 0.18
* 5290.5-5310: -0.18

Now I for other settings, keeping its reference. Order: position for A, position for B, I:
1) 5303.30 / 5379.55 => 24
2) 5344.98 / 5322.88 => 42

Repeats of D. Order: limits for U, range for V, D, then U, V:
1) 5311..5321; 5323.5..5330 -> 0.0020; 0.0083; 0.0063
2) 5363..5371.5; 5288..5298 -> 0.0014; 0.0083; 0.0070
